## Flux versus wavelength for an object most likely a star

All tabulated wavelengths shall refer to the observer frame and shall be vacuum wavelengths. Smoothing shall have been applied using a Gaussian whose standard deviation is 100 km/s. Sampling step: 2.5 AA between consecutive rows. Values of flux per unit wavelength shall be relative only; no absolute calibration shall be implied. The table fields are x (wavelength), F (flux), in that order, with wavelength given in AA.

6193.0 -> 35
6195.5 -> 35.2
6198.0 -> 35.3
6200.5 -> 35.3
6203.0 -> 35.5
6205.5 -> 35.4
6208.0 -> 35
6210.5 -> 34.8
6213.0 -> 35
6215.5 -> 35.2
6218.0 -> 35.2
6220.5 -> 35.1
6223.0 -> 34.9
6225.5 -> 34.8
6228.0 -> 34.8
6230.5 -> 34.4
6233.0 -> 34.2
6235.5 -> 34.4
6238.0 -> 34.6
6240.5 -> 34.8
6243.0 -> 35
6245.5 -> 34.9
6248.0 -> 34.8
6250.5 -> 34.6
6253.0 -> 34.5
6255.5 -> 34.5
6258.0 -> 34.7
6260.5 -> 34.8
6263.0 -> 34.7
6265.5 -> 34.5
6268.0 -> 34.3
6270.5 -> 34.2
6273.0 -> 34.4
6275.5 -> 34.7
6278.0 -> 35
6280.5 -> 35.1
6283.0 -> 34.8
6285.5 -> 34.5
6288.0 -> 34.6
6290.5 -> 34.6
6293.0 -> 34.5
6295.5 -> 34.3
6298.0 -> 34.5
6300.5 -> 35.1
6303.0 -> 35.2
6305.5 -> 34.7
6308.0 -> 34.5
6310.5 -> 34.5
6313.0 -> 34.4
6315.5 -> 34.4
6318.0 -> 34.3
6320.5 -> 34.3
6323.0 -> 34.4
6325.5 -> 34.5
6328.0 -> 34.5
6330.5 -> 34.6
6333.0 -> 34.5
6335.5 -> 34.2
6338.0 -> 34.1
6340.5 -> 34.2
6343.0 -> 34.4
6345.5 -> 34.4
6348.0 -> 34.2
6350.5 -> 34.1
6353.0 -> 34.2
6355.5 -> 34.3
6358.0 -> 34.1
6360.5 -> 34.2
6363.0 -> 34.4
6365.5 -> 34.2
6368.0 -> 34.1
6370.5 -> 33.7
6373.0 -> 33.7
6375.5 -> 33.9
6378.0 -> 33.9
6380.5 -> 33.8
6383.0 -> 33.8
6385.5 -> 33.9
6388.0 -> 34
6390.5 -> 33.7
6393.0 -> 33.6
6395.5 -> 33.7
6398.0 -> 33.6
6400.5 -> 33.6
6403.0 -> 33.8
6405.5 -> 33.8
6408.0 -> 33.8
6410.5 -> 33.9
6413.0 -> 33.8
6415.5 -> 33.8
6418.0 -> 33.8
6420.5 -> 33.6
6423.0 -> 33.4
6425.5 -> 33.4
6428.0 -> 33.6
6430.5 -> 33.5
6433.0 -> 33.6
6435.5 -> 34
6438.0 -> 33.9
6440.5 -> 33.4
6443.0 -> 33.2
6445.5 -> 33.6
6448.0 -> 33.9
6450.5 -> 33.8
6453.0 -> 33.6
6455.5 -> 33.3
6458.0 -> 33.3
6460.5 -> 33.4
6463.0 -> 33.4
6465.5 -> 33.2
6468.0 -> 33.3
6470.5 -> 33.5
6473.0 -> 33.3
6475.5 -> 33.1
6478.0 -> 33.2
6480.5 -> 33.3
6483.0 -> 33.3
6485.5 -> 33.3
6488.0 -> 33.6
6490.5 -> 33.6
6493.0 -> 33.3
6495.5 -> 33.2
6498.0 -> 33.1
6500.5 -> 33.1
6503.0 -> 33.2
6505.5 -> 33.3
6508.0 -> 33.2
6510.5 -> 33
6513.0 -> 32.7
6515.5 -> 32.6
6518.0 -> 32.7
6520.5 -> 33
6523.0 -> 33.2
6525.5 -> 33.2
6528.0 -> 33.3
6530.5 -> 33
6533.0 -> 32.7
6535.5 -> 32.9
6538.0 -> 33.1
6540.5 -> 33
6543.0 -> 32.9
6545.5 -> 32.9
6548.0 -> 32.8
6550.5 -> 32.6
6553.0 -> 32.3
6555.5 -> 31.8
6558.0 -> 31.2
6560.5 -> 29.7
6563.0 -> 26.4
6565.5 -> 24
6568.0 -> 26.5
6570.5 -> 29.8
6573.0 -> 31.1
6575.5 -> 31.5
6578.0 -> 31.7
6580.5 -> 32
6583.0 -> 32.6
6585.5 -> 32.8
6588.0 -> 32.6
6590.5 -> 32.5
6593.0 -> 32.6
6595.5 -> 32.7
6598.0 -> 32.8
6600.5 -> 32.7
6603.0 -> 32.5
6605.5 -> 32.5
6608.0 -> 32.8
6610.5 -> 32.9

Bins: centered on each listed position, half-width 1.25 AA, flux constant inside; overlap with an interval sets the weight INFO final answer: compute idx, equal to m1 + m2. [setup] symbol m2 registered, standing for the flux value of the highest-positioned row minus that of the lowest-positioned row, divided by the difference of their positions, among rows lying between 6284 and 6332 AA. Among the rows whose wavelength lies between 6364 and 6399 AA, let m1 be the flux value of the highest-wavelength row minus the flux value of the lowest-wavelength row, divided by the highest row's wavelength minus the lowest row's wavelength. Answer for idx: -0.016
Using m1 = -0.018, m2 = 0.002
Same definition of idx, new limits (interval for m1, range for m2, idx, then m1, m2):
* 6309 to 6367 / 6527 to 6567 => -0.253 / -0.005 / -0.248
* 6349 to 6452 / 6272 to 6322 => -0.005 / -0.003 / -0.002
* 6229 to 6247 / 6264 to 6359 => 0.029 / 0.033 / -0.004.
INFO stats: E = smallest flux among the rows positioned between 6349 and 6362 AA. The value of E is 34.1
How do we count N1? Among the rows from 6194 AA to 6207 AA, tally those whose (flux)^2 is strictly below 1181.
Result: 0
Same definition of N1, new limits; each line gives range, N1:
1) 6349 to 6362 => 5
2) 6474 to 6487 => 5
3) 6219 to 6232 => 0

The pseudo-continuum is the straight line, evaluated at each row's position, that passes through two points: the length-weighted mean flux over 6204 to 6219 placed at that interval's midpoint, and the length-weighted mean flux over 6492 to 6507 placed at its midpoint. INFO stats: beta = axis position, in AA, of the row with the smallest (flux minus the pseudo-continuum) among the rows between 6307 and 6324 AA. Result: 6318.0 AA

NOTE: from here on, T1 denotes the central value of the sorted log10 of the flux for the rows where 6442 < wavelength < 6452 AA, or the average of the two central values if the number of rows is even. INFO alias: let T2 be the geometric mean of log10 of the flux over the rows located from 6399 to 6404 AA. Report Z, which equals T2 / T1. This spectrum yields 1.00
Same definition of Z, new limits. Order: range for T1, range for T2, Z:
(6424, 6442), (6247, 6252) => 1.01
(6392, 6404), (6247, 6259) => 1.01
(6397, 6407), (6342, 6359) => 1.00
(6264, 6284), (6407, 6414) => 0.99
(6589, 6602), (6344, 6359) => 1.01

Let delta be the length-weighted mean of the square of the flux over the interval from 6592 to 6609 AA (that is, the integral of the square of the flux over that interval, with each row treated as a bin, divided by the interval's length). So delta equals 1066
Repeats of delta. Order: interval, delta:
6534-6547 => 1086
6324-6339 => 1184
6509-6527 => 1084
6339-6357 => 1173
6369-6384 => 1143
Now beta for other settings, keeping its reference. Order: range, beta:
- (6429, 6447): 6443.0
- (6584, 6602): 6590.5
